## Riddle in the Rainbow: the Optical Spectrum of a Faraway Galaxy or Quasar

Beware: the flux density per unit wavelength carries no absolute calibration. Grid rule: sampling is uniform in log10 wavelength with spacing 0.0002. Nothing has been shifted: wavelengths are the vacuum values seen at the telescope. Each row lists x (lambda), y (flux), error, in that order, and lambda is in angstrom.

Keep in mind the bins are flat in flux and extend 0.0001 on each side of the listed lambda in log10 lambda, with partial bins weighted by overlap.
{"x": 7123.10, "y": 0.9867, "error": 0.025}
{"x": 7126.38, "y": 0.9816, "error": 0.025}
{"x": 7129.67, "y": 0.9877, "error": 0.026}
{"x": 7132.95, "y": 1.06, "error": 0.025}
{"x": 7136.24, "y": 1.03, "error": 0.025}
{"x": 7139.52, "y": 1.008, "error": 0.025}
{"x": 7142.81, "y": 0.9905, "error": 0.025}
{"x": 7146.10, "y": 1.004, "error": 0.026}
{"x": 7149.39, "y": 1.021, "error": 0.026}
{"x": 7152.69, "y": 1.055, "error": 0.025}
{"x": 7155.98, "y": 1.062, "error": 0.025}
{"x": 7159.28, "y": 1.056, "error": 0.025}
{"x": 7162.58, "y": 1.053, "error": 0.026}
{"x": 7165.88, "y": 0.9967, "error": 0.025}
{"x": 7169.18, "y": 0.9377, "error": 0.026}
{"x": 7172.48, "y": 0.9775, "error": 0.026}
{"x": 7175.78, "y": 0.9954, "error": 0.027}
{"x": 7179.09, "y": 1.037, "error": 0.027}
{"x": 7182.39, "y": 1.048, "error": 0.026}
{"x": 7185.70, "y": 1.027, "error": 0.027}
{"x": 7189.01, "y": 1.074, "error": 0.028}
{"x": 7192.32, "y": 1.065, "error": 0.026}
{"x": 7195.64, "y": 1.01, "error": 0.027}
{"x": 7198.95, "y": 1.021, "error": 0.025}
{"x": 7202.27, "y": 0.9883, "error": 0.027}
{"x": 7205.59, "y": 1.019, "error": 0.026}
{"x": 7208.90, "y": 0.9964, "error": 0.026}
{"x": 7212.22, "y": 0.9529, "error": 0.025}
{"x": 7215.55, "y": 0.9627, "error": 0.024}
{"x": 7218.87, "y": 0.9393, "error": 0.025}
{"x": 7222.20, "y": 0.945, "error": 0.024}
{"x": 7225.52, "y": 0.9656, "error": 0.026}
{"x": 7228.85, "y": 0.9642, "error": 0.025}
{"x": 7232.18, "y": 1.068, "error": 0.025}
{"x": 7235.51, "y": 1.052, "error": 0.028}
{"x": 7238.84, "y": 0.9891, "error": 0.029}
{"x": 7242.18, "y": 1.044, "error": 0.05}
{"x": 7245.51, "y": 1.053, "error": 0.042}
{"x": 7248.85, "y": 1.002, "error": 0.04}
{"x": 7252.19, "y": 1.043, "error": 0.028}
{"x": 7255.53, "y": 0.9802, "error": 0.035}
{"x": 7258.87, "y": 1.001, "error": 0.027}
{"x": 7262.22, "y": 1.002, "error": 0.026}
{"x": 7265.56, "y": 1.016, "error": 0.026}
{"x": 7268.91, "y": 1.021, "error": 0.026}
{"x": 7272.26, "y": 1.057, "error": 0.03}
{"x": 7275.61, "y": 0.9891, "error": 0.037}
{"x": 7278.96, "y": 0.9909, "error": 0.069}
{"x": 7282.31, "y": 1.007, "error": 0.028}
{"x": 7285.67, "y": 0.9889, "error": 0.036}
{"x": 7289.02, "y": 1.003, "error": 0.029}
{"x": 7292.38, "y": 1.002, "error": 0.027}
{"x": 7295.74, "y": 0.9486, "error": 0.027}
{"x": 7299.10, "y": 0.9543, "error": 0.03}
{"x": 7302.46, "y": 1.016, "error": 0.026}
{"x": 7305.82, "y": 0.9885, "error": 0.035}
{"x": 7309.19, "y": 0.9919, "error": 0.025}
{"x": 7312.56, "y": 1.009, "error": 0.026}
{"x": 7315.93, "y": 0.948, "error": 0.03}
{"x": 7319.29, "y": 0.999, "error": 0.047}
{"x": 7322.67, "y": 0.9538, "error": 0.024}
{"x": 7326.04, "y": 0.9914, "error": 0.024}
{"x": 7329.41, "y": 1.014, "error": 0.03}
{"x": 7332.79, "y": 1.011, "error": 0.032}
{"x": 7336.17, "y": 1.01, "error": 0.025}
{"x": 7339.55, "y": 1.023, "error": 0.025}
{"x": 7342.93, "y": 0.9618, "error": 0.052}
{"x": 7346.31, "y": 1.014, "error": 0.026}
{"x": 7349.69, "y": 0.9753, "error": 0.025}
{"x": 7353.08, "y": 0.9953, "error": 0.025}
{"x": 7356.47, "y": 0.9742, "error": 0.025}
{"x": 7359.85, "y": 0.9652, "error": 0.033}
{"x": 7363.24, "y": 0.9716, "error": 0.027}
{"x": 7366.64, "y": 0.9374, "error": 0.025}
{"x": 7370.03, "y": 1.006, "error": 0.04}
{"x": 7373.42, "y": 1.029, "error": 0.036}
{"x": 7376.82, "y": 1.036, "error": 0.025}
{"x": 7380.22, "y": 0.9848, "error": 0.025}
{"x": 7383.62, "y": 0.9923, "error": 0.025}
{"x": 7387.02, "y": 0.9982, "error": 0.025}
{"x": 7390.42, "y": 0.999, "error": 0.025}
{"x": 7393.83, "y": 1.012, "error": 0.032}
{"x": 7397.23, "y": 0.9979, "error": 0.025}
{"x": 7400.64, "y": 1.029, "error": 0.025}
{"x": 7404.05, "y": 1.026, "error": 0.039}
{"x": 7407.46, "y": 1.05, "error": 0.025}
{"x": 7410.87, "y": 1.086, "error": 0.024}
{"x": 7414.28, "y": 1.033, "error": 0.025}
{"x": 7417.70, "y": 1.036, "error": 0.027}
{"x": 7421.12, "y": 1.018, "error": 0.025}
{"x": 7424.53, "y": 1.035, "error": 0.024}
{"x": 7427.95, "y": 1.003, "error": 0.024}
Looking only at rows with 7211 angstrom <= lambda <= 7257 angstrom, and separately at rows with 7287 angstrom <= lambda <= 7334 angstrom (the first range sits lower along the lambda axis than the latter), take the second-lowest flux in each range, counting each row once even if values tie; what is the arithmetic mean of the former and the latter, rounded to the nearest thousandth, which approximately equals 0.947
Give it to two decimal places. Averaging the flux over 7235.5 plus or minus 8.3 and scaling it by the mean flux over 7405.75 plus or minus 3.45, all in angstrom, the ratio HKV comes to 0.99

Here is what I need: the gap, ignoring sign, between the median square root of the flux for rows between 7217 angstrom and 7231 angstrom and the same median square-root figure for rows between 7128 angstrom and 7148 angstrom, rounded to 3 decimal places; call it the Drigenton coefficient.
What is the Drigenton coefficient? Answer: 0.026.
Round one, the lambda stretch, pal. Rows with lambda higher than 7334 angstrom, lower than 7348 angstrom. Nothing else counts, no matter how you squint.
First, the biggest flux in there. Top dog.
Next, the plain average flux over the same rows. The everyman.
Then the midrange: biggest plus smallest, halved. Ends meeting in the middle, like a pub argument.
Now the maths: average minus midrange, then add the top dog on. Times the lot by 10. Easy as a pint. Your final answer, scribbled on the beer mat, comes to 10.33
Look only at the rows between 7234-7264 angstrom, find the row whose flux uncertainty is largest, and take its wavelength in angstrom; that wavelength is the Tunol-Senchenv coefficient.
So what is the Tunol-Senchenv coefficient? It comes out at 7242.18 angstrom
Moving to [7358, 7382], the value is 7370.03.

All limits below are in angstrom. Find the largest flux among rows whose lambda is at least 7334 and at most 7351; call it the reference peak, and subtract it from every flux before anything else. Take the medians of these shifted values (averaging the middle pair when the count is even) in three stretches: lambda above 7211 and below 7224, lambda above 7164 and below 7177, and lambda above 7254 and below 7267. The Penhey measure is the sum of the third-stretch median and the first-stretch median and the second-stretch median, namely -0.13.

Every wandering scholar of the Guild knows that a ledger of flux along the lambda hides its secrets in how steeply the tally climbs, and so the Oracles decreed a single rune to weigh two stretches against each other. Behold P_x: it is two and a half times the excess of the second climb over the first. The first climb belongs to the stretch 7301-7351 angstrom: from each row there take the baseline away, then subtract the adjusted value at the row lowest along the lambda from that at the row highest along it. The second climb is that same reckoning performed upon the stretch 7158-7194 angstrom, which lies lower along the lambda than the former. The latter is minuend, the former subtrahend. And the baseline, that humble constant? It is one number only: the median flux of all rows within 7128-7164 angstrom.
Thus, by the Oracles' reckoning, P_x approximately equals 0.12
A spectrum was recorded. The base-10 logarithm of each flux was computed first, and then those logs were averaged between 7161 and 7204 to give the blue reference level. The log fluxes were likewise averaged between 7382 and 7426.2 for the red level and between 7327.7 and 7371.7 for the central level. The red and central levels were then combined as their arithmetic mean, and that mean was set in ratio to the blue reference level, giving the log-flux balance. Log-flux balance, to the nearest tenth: 0.4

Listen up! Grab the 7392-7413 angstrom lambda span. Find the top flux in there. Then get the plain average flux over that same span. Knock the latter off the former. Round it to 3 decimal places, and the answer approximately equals 0.053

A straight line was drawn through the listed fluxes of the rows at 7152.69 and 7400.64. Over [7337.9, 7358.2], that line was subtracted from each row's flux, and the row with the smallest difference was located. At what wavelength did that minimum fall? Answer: 7342.93 angstrom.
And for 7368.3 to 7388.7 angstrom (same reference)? 7380.22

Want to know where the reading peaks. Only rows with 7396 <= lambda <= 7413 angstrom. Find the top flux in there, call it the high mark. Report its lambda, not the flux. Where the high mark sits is 7410.87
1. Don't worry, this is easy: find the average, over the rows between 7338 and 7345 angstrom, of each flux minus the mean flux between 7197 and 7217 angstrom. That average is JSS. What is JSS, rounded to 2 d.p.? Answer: 0.00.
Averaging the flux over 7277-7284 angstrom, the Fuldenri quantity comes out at 1.00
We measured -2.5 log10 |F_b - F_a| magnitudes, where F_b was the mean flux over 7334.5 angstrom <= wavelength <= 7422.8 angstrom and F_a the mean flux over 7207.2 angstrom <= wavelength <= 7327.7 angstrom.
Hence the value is 4.9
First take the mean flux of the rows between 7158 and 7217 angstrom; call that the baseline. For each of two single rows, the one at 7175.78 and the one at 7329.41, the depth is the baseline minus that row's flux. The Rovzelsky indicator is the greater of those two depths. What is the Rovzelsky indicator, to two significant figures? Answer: 0.017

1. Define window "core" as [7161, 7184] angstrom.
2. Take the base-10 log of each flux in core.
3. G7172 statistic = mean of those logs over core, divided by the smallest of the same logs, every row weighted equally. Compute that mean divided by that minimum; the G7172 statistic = -0.1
